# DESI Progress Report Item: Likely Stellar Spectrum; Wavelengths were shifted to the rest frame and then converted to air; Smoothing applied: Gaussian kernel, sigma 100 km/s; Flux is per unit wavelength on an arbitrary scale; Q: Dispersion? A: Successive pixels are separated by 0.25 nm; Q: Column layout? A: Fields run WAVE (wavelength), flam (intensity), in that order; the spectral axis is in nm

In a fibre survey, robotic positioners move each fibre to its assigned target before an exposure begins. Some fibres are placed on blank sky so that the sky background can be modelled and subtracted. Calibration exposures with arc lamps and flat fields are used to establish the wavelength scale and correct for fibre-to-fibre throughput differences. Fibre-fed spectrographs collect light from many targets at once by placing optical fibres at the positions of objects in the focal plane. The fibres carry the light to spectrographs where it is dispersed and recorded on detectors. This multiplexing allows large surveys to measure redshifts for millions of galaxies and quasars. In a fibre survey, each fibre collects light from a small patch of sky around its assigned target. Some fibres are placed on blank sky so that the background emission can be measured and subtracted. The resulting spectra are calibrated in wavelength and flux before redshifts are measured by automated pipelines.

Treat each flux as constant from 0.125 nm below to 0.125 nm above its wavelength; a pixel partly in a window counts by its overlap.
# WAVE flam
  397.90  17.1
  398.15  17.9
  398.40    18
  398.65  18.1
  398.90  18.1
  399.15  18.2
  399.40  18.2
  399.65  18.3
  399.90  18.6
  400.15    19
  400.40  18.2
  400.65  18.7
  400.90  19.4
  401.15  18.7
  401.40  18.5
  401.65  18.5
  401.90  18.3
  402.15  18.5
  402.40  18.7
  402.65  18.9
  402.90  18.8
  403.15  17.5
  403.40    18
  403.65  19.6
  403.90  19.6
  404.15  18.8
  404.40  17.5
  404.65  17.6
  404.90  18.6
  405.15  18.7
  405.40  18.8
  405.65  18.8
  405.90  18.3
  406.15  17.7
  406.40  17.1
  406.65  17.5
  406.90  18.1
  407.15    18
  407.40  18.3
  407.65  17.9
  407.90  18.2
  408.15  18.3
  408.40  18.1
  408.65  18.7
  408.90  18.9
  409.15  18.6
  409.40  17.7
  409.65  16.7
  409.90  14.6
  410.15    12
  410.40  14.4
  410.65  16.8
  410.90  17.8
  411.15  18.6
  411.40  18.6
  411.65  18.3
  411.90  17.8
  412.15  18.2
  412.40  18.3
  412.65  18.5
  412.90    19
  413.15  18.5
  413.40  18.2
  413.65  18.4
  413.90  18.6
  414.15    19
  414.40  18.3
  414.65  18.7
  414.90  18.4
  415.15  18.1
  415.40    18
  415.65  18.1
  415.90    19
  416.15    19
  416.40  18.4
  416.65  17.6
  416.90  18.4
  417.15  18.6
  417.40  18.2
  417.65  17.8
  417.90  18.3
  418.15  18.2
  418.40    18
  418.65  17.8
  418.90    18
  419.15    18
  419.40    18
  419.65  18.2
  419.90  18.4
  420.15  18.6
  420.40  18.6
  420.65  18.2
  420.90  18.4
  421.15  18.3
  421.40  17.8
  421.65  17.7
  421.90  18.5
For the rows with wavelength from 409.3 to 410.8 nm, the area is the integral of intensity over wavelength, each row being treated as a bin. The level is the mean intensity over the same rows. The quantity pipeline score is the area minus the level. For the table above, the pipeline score 7.68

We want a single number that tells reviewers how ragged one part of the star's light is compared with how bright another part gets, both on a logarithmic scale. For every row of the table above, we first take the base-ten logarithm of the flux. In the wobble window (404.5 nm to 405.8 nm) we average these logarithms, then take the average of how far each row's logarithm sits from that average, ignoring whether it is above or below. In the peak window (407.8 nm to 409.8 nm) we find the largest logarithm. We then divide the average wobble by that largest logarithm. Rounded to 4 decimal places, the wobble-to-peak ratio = 0.0067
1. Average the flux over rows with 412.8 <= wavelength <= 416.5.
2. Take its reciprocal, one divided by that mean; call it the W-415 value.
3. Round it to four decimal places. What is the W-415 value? 0.0540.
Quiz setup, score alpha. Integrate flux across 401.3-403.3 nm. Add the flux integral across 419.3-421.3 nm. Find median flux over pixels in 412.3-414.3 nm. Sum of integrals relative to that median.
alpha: 3.98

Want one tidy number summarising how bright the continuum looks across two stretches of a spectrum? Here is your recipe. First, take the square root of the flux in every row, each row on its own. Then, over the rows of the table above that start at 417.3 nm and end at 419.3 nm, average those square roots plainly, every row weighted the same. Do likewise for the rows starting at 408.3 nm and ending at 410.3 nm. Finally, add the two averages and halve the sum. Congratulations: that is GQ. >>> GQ 4.17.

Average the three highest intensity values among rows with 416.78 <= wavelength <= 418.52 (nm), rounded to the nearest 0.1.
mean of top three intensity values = 18.4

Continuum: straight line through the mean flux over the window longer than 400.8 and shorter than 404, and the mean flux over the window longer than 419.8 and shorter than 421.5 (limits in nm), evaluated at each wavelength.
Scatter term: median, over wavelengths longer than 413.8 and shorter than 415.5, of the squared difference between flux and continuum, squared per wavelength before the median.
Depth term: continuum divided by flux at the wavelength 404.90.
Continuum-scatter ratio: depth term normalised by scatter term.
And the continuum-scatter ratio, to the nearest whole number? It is 16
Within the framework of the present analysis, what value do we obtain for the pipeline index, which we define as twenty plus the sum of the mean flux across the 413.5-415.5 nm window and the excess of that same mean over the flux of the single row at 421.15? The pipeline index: 38.6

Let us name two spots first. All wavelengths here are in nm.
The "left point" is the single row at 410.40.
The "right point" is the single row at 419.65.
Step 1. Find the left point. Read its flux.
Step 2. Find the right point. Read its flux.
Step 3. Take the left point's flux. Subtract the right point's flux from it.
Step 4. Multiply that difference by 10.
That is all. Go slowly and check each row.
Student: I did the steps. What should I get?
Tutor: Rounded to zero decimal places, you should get -38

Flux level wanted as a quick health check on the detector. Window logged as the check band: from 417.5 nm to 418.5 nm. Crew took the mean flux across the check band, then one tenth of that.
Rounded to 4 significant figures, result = 1.808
